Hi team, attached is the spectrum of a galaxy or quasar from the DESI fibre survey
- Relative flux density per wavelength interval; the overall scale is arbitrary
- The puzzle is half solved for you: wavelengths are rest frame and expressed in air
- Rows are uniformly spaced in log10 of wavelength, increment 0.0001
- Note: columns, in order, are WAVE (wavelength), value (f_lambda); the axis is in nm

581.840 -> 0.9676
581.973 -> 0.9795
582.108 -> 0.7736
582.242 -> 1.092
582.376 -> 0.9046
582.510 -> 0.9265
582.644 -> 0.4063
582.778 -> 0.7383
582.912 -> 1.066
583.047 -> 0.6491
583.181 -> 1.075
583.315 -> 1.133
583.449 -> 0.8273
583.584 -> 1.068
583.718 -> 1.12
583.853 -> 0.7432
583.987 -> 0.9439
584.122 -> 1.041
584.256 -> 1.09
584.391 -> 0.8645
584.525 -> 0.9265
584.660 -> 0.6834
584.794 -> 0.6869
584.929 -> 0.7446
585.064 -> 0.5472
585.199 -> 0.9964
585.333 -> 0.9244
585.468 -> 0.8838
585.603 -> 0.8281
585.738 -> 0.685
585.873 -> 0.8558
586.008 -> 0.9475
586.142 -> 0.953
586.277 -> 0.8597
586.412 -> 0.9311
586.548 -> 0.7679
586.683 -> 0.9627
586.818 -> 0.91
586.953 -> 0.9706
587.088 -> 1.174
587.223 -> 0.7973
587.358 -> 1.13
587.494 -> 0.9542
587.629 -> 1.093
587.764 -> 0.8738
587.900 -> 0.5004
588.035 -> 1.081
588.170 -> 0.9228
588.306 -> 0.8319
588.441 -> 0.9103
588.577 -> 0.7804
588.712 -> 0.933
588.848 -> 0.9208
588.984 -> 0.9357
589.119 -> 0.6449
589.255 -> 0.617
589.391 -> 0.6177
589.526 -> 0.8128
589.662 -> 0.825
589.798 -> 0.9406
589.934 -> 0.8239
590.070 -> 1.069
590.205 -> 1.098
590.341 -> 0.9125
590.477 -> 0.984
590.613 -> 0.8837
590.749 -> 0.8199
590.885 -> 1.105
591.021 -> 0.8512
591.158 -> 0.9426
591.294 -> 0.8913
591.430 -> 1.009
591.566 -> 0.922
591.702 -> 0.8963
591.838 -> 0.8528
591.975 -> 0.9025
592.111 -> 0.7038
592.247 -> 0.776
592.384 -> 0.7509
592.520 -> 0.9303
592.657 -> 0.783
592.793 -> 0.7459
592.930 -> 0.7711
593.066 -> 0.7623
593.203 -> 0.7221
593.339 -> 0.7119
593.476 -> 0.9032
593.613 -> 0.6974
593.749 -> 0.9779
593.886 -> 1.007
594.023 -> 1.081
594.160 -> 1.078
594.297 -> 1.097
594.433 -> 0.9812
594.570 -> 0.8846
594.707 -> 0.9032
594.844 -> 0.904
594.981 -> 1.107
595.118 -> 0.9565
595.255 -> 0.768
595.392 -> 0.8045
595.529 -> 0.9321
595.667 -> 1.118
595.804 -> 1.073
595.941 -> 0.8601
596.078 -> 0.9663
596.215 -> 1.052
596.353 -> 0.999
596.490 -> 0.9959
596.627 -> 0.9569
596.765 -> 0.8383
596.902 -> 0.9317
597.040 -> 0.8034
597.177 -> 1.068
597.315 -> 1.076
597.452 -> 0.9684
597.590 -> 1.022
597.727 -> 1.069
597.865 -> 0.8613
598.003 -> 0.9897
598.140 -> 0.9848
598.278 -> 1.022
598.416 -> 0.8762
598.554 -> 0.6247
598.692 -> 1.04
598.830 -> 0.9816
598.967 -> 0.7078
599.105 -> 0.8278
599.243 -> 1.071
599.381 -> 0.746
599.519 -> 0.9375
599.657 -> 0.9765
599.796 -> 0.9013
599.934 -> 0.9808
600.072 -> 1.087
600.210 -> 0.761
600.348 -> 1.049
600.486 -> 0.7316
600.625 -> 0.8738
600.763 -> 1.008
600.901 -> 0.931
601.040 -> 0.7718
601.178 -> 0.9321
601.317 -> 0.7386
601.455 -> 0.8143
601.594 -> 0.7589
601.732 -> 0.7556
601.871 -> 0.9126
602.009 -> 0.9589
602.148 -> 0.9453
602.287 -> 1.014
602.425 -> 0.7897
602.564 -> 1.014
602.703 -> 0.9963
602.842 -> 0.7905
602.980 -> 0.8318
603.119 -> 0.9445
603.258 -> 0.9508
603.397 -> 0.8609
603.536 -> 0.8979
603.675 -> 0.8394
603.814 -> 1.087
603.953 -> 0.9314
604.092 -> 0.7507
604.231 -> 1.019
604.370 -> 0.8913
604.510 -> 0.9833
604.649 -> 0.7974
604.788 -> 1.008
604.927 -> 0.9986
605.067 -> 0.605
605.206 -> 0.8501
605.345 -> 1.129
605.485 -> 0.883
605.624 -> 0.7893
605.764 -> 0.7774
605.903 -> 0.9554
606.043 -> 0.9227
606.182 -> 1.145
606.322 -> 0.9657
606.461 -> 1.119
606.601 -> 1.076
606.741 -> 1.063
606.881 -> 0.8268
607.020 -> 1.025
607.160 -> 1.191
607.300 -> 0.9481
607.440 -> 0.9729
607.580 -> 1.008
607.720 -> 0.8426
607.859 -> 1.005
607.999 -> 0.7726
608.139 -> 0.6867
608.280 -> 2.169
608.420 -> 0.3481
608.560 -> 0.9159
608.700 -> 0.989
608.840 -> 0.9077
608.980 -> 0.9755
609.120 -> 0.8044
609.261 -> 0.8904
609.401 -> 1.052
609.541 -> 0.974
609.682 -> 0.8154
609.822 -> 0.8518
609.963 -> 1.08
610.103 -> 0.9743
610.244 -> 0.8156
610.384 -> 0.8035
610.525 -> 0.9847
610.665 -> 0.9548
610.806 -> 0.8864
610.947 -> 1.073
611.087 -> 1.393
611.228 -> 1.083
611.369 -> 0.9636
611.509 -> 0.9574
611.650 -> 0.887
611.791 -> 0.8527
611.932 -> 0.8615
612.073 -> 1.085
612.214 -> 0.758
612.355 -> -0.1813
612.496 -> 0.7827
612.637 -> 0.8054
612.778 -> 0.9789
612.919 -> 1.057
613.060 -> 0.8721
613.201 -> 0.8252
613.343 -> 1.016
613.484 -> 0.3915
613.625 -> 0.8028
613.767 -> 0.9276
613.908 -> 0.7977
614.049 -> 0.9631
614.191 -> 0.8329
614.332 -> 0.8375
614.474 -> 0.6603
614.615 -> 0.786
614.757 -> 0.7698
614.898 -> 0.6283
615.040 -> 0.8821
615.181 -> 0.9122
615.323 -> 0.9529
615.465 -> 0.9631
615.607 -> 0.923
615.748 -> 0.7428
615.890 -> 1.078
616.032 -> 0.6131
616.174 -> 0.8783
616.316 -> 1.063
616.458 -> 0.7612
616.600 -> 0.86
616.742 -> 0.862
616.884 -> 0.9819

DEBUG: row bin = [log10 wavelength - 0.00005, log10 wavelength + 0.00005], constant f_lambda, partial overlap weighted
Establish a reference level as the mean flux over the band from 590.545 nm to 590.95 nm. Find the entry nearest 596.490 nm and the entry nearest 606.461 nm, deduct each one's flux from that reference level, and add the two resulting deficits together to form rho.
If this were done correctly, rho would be -0.24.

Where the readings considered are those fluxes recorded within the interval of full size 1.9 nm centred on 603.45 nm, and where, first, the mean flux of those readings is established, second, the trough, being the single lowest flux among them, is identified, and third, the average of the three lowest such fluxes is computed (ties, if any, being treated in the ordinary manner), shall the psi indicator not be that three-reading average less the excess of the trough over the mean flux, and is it 0.955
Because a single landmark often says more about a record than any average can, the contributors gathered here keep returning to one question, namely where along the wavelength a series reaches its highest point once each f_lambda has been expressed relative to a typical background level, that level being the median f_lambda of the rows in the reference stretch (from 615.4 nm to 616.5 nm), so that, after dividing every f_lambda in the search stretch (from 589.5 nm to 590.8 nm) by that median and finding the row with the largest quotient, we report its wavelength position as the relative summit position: 590.205 nm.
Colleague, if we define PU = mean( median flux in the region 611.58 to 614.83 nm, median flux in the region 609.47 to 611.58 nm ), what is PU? 0.898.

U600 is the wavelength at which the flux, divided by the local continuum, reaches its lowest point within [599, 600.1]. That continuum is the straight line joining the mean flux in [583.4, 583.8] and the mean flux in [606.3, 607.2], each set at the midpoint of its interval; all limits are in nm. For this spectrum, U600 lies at 599.381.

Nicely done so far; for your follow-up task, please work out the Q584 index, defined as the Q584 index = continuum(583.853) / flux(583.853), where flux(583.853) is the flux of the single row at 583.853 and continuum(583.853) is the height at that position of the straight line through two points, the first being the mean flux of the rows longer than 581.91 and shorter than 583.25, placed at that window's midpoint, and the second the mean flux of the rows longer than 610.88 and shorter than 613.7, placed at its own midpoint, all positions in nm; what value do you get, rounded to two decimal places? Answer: 1.16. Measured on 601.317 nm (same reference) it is 1.17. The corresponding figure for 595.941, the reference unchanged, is 1.00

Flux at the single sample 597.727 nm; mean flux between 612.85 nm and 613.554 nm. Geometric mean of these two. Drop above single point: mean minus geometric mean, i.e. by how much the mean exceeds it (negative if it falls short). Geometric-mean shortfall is -0.11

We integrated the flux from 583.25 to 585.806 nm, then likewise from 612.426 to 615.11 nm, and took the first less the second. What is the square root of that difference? 0.21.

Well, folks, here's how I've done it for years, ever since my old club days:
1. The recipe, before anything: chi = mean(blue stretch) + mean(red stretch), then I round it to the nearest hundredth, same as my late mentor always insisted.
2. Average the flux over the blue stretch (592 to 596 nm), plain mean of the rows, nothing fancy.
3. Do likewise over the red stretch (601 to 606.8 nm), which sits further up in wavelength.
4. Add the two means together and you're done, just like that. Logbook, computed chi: 1.80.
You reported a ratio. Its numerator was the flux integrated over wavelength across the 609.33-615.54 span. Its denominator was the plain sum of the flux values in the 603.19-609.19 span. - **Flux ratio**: 0.13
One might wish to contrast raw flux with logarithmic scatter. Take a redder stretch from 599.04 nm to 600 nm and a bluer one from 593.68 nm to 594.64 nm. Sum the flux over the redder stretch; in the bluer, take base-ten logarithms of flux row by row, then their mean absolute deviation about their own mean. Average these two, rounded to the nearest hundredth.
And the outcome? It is 3.23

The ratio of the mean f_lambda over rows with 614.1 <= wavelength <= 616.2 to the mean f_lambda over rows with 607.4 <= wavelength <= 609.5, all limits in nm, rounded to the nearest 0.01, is 0.87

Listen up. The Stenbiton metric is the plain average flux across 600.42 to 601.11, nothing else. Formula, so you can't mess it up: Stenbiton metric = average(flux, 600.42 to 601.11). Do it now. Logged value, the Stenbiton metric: 0.86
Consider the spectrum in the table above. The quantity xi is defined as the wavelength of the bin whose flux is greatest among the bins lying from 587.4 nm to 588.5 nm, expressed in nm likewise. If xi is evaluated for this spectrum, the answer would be 587.629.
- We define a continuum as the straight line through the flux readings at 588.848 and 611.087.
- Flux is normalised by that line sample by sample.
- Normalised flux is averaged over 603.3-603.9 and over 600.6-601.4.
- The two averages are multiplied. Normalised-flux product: 0.56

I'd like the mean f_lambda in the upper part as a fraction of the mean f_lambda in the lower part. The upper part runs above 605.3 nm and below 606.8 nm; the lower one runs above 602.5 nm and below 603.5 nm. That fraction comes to 1.08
